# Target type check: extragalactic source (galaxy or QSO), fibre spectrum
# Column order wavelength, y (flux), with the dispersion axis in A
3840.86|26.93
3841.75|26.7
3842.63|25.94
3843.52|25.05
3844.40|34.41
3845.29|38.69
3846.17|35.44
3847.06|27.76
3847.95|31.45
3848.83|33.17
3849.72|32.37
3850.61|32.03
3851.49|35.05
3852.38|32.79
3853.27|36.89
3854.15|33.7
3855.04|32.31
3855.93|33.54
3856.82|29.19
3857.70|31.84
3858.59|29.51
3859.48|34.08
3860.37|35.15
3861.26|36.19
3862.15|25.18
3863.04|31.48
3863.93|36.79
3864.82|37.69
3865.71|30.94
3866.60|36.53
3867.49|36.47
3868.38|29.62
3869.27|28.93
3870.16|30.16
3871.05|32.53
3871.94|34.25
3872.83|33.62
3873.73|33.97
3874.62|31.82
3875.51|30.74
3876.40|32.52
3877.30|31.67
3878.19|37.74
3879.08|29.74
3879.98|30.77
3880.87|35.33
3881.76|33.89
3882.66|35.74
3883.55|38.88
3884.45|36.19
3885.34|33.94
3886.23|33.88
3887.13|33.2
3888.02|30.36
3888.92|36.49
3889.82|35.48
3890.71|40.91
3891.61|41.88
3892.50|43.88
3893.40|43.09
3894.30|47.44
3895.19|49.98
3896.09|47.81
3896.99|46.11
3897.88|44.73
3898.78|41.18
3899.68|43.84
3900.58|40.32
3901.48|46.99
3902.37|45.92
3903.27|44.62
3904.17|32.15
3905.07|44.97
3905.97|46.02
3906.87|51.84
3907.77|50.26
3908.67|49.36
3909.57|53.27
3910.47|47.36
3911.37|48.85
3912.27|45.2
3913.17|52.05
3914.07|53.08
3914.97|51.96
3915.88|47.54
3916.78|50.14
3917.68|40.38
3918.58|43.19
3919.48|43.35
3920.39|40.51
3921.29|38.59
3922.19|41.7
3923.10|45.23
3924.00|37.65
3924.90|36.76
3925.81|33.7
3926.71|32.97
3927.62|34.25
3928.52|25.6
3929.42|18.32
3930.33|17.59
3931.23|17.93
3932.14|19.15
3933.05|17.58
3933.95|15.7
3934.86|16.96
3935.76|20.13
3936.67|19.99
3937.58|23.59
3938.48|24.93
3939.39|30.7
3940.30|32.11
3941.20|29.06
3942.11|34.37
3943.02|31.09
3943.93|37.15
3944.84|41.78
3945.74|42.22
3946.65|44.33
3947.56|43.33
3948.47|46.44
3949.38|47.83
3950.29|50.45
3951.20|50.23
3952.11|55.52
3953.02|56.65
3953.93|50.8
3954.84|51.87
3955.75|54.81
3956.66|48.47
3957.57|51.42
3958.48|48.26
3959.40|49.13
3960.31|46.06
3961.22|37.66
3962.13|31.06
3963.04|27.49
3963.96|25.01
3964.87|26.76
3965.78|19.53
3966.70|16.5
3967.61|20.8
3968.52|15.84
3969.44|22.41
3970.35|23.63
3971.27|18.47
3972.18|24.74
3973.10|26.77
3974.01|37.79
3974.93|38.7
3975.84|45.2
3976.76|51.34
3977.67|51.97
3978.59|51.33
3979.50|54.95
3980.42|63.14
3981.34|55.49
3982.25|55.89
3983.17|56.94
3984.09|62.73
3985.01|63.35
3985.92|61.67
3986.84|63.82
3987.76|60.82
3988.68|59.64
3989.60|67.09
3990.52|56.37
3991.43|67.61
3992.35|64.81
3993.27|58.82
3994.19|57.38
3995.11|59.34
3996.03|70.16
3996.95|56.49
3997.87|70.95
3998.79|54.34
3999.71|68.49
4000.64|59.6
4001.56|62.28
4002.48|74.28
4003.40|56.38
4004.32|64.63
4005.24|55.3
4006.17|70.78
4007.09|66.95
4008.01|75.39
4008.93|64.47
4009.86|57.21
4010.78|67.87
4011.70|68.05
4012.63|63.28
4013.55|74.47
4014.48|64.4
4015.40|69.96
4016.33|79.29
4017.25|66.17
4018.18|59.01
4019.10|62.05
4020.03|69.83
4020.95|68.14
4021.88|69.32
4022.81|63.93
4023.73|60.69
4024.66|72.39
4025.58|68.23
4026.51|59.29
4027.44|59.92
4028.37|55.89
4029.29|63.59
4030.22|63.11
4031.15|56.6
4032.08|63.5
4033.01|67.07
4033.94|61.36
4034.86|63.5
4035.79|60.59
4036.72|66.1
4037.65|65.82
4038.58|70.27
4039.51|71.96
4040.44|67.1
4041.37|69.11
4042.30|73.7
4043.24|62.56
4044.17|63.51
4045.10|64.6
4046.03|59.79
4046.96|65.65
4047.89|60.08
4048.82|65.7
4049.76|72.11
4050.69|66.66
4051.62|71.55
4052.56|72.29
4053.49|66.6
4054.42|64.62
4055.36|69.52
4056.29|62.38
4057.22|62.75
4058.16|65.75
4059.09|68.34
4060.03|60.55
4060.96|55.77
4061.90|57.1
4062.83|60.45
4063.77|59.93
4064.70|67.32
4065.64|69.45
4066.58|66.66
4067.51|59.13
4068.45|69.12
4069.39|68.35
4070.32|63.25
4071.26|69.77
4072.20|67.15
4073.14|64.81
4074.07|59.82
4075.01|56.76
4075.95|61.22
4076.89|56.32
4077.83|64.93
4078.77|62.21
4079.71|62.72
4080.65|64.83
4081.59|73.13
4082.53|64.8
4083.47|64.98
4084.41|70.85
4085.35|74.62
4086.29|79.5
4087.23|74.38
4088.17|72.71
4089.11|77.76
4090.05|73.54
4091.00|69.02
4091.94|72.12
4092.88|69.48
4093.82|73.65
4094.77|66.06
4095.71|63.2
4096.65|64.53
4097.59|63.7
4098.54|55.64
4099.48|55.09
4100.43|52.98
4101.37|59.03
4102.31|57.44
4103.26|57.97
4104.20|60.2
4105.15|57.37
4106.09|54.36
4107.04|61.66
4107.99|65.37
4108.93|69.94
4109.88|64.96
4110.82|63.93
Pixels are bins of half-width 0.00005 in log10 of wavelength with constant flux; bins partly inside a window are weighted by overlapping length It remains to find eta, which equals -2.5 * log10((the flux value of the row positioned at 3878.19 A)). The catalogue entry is -3.9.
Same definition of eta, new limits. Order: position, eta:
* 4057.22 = -4.5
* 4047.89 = -4.4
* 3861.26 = -3.9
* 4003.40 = -4.4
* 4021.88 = -4.6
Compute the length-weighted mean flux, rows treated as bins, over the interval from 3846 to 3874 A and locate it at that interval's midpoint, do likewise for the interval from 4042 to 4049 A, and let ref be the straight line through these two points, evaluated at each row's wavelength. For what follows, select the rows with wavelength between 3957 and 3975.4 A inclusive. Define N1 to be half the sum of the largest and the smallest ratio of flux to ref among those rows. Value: 0.68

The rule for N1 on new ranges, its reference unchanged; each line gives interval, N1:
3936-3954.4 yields 0.80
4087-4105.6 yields 0.90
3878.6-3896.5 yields 1.05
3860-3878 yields 0.94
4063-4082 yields 0.93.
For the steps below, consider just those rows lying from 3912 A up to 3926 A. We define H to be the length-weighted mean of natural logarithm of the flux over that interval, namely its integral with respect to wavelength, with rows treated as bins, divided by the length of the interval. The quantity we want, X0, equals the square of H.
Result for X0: 14.2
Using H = 3.77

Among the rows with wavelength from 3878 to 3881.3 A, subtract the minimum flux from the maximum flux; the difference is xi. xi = 8.0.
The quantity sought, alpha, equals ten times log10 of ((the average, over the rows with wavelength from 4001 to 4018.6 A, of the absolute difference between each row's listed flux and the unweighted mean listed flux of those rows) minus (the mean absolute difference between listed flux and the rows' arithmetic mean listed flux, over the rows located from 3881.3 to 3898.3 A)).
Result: -8.4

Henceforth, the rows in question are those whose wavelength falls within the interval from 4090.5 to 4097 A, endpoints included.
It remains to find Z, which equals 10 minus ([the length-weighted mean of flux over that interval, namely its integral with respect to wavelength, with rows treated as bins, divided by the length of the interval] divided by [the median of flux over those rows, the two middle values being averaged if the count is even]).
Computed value 9.01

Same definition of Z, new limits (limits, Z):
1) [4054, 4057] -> 8.99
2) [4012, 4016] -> 8.98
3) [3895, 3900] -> 9.00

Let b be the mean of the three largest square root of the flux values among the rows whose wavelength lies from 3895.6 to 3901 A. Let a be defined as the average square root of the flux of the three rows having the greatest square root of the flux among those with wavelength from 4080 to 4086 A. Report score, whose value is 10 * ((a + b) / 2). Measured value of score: 77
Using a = 8.5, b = 6.8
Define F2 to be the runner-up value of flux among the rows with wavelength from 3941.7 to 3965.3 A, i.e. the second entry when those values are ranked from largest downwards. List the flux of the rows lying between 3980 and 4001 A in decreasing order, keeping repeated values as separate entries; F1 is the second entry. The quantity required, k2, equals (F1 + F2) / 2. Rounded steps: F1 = 70.16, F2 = 55.52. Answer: 63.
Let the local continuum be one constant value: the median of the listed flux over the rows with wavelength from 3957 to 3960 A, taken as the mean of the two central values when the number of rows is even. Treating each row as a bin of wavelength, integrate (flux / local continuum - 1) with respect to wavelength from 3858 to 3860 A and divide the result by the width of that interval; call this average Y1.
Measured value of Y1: -0.35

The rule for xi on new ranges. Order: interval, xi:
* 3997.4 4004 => 19.9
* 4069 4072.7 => 6.5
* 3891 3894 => 2.0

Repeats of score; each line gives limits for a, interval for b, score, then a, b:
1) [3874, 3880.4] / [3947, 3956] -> 66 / 5.8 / 7.5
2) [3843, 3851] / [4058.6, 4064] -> 70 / 6.0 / 7.9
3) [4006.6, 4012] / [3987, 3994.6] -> 83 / 8.4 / 8.2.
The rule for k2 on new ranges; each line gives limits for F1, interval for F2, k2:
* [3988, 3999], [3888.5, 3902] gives 59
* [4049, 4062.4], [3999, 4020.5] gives 74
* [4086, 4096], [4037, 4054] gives 75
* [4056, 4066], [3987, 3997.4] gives 68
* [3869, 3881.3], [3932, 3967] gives 45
